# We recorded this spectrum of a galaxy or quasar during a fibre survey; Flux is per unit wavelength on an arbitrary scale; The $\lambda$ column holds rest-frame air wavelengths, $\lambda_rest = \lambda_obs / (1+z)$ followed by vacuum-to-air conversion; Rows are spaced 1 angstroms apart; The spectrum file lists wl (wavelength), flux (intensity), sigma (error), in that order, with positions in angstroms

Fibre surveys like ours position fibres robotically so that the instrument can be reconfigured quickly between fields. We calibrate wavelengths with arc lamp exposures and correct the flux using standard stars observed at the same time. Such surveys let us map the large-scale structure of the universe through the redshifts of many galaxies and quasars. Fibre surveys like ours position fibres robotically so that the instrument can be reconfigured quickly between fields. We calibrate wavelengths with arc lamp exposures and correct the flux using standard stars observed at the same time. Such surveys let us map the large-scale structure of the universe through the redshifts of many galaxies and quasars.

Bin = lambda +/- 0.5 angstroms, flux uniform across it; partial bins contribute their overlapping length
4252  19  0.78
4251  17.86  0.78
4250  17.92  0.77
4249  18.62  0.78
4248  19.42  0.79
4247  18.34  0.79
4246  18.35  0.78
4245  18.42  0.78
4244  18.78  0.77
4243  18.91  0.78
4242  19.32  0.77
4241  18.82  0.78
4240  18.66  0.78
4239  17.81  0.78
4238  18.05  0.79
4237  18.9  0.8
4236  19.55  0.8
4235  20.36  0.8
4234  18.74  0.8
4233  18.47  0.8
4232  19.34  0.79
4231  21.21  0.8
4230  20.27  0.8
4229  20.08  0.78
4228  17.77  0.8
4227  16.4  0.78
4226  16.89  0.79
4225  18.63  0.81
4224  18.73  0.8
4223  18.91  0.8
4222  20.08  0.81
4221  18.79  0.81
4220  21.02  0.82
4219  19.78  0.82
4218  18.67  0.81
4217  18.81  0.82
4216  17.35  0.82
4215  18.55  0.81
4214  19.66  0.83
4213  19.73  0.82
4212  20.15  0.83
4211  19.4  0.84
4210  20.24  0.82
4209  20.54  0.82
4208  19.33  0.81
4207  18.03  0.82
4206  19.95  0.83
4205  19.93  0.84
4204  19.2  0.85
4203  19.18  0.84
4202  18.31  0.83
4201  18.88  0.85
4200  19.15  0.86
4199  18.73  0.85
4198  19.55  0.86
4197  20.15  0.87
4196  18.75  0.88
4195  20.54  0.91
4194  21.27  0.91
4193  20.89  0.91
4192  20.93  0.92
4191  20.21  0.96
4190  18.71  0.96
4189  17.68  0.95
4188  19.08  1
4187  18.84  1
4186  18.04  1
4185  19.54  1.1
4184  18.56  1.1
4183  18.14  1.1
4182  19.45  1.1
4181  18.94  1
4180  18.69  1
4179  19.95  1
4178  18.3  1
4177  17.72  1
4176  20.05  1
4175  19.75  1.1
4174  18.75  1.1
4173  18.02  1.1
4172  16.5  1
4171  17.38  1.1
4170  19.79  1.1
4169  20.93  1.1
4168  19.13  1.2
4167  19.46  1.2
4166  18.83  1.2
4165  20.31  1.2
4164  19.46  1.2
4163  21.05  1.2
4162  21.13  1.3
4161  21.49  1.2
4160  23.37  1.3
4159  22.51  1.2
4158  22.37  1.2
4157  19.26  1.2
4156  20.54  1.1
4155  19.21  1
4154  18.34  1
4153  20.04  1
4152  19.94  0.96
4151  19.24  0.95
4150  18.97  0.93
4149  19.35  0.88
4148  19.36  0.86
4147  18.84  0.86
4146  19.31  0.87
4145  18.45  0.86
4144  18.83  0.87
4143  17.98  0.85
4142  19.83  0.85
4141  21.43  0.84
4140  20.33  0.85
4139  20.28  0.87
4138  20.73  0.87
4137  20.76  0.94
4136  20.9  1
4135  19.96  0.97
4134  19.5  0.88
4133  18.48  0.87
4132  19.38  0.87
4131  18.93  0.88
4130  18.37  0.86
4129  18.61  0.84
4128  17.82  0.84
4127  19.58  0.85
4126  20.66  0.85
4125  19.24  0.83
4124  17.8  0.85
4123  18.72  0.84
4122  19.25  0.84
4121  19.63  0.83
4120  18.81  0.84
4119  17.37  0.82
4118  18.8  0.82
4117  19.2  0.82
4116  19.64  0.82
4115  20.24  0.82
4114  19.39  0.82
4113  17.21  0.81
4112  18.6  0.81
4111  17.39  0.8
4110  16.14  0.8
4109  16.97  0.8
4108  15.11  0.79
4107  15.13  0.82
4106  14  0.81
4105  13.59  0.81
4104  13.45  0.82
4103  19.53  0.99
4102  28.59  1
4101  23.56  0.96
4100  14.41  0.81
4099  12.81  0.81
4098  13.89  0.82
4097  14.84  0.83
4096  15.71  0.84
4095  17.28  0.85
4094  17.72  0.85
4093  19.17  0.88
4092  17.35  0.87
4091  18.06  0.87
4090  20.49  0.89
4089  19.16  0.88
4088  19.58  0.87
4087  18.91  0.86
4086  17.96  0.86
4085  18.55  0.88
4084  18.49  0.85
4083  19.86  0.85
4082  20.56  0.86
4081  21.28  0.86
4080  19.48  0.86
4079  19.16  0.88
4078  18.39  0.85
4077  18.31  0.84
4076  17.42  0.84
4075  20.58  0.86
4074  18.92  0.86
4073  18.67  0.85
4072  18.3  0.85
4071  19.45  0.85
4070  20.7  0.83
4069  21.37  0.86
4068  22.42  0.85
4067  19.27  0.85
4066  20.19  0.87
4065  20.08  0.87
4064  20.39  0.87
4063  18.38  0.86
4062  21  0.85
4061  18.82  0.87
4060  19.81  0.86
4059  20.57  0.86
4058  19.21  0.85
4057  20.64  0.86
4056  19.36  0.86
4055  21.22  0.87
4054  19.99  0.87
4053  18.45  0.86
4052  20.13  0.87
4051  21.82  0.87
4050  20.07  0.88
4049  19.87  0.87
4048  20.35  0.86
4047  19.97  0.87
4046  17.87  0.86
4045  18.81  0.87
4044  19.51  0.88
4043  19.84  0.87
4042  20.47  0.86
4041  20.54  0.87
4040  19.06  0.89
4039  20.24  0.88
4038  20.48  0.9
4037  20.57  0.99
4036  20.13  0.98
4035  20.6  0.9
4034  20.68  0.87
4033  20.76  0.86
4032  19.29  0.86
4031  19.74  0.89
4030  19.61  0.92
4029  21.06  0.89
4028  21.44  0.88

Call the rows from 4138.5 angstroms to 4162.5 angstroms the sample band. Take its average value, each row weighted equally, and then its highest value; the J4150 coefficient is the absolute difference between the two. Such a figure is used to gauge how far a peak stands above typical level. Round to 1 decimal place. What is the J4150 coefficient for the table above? 3.4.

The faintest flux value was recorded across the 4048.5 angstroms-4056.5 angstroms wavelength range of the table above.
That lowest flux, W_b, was 18.45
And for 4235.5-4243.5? 17.81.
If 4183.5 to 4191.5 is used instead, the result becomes 17.68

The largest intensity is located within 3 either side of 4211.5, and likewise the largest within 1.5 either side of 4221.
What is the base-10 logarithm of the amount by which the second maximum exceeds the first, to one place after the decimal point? -0.3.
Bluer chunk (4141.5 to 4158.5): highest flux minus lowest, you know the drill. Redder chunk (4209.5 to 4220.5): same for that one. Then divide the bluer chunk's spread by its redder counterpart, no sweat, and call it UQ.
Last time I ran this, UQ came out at 1.2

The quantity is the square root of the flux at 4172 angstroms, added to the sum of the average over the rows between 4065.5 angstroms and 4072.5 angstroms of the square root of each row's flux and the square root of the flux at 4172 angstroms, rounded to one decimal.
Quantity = 12.6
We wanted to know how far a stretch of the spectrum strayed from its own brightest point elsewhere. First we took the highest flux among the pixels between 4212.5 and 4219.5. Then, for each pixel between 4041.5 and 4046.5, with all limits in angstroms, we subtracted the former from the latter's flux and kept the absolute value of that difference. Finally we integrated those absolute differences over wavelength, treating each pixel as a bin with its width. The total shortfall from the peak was 3.90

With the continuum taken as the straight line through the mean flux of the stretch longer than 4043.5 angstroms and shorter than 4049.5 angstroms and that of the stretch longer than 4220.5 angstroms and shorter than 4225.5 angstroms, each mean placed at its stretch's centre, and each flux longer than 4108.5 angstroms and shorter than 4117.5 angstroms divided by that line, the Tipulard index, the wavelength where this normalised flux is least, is 4110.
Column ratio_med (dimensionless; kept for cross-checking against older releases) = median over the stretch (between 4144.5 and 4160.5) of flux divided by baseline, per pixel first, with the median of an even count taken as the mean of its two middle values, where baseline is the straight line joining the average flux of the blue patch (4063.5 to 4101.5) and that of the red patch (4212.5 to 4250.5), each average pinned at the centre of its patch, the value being 1.03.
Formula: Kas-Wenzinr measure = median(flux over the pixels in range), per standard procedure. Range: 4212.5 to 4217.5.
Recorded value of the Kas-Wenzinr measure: 18.8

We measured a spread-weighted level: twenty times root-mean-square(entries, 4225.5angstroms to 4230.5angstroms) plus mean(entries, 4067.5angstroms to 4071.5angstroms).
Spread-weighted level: 388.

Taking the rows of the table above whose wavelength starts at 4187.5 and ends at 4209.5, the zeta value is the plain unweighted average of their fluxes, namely 19.5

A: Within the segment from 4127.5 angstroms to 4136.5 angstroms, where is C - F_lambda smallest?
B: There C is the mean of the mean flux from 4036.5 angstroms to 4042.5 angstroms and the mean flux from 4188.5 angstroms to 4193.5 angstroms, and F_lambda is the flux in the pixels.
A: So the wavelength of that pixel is 4136 angstroms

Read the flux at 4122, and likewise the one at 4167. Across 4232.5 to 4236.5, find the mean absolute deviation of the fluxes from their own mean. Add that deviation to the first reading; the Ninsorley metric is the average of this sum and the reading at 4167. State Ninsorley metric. 19.7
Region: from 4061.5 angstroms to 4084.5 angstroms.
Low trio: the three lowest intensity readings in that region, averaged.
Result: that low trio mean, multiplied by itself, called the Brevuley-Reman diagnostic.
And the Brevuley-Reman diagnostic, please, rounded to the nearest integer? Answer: 324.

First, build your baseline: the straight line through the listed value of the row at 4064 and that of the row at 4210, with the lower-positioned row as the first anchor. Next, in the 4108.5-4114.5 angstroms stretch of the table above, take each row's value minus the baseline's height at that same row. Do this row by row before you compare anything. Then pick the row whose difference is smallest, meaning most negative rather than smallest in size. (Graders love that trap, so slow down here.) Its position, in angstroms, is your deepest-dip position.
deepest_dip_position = 4110 angstroms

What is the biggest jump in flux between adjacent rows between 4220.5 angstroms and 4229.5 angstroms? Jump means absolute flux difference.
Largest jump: 2.3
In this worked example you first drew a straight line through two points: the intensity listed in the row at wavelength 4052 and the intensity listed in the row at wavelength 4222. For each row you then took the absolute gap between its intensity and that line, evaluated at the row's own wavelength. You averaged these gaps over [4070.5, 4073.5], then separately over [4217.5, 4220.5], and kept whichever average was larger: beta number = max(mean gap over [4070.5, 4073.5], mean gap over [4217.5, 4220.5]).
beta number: 1.32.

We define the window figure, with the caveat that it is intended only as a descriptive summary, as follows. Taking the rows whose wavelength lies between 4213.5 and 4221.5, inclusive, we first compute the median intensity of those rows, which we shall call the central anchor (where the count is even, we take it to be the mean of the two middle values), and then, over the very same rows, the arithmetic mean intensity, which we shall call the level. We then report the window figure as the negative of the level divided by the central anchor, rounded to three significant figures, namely -1.01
